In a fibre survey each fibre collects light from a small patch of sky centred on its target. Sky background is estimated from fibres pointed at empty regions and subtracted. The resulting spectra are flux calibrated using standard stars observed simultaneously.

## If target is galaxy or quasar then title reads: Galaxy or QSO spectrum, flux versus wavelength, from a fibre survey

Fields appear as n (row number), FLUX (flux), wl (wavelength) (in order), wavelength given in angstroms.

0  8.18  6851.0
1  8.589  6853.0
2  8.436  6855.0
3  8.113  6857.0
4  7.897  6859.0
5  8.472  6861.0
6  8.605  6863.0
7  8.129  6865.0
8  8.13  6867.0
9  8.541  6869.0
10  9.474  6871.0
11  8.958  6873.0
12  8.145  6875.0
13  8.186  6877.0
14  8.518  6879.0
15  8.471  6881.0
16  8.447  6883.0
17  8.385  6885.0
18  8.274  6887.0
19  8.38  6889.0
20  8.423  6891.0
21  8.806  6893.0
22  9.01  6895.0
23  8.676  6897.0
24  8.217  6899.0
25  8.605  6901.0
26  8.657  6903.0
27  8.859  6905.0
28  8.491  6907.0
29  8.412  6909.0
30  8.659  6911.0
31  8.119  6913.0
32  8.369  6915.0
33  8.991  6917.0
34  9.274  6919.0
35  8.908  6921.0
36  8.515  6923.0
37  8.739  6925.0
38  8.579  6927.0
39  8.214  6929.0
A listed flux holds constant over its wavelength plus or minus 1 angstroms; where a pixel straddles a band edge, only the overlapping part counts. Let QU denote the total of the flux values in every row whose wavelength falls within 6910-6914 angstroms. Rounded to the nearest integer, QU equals 17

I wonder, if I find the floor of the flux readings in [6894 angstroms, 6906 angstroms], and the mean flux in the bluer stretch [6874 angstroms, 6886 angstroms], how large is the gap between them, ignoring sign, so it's 0.14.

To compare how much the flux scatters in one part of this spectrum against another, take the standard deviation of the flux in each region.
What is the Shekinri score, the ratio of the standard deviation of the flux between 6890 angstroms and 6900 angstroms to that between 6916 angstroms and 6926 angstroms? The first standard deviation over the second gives 1.10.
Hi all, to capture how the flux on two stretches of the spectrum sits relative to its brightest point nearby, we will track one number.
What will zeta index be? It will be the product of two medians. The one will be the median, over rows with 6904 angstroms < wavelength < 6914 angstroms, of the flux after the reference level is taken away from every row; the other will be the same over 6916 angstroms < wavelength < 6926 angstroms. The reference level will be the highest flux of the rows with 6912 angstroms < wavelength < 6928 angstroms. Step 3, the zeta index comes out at 0.29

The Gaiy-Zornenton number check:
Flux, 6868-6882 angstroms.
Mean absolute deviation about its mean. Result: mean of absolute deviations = 0.34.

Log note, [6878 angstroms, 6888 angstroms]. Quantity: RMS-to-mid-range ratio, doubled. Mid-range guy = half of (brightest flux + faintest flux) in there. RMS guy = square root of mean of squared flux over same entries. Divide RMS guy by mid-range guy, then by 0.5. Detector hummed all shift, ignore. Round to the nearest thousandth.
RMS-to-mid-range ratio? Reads 2.006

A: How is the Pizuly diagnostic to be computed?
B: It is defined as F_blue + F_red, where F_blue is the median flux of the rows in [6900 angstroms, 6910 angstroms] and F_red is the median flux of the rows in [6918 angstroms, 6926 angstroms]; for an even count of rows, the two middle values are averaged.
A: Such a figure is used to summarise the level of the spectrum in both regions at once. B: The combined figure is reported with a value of 17.4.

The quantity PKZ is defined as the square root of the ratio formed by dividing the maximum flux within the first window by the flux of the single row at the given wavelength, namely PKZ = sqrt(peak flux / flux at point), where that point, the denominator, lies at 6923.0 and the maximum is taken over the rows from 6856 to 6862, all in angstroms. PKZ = 1.00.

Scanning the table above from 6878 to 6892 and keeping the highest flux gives 8.518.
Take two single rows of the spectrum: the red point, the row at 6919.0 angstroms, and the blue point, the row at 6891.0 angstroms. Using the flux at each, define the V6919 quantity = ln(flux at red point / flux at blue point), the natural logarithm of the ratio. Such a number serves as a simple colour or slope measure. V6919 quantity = 0.10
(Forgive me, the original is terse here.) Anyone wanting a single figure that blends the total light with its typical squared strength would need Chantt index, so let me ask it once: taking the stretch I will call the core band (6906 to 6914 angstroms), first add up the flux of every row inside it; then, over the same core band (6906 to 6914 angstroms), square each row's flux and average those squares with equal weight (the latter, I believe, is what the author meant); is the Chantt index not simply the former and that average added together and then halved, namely 52.3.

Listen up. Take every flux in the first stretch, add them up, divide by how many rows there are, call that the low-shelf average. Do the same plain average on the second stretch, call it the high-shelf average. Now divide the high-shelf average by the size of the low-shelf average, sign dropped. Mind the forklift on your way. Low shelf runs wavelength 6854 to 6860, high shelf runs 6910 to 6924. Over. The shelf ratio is 1.07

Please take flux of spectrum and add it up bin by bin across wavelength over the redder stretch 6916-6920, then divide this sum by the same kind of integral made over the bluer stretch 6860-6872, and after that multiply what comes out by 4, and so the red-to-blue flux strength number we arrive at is 1.4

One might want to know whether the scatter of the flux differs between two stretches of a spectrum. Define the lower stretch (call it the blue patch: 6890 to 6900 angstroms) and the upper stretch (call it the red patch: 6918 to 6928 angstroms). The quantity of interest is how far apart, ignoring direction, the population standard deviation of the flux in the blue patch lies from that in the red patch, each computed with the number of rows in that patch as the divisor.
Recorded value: 0.01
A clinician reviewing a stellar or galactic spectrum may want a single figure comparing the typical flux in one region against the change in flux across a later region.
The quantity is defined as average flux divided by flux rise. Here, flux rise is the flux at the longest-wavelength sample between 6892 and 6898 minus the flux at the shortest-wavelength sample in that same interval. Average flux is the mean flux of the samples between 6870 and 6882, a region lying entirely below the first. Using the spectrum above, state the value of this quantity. -66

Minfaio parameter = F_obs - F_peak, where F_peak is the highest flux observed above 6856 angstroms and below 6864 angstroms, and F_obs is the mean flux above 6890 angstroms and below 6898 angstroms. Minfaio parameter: 0.1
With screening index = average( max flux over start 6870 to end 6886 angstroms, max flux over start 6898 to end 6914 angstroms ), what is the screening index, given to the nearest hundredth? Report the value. 9.17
